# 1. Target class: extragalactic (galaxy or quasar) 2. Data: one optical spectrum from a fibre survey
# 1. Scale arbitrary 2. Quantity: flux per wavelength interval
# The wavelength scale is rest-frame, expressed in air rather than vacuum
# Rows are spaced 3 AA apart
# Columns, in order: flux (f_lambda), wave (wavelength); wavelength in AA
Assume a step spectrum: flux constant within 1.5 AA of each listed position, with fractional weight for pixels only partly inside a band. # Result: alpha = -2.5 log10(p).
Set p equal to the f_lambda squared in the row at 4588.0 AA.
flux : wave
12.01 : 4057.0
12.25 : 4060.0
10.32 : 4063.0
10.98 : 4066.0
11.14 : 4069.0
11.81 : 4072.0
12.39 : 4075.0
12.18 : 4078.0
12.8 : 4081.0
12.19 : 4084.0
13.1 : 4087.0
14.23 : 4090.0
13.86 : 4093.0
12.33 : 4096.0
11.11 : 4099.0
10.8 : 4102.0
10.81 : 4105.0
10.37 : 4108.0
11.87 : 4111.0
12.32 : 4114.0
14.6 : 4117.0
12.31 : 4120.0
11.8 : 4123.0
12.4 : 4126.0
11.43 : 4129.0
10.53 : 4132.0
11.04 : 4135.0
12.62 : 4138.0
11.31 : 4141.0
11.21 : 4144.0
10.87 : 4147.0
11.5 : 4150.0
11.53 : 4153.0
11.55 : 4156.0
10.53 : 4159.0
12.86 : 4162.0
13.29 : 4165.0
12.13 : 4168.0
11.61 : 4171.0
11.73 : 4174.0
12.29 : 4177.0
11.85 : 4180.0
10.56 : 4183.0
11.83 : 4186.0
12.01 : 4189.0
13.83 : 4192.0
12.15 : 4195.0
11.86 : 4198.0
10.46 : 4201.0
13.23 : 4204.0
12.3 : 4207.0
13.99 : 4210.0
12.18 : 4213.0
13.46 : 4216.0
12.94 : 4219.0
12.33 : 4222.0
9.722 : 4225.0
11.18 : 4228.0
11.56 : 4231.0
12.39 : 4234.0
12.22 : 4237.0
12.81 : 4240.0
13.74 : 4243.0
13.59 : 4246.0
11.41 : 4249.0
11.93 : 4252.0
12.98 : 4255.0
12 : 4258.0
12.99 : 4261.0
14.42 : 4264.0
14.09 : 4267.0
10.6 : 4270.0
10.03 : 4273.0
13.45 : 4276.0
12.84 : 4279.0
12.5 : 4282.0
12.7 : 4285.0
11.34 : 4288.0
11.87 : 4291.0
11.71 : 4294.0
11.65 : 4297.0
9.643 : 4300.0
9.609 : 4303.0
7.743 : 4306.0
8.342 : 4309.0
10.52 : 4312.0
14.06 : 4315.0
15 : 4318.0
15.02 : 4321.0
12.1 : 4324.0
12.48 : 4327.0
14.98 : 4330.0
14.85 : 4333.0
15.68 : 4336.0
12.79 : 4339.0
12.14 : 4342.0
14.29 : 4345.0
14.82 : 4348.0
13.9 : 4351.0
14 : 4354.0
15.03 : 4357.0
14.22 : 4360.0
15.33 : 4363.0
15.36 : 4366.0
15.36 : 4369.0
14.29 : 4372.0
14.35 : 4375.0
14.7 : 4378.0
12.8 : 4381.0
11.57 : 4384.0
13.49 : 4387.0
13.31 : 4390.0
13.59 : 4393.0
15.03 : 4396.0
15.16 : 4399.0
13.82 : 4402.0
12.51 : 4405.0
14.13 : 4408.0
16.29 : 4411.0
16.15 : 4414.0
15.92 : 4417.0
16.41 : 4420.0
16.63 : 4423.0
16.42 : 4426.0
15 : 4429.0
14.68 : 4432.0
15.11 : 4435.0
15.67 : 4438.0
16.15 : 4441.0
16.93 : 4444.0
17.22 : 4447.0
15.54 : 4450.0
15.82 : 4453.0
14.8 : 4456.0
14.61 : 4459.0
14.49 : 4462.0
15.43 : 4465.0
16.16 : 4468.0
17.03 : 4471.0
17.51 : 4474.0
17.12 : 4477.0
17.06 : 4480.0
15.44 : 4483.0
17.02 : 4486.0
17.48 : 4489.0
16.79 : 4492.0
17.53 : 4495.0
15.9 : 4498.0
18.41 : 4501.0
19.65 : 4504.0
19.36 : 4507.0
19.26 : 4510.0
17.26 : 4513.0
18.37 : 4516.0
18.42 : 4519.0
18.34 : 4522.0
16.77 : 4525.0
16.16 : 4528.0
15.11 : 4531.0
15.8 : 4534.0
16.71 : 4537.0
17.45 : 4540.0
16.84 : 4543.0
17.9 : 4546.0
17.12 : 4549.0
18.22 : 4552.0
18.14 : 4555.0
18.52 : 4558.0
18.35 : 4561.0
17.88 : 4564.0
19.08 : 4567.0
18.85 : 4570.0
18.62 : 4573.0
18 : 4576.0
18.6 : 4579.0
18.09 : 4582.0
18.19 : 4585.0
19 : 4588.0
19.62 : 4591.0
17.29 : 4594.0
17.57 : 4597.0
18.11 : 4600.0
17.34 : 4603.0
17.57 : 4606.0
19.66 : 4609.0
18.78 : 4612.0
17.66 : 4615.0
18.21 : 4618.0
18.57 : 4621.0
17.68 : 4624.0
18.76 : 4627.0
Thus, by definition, -6.4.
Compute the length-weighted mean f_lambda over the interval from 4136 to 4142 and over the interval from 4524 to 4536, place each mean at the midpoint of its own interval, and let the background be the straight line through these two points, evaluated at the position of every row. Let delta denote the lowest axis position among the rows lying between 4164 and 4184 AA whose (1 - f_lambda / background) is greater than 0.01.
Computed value 4171.0 AA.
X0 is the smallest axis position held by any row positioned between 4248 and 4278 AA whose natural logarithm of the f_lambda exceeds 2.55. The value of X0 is 4255.0 AA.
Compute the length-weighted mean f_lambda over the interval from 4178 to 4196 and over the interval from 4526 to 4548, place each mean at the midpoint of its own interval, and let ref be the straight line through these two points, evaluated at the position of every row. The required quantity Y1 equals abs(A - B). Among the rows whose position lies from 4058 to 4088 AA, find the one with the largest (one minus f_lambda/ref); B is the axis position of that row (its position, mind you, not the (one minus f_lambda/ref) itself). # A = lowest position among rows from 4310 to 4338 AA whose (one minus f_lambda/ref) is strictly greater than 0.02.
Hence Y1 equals 249 AA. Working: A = 4312.0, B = 4063.0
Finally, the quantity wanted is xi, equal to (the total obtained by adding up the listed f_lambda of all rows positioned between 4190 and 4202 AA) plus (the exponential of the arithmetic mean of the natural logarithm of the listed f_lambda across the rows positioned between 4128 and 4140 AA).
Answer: 60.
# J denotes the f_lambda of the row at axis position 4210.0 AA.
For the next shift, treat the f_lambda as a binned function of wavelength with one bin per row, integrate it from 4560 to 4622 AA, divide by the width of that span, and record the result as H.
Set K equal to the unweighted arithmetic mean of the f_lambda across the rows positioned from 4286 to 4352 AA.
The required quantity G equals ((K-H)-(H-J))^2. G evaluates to 104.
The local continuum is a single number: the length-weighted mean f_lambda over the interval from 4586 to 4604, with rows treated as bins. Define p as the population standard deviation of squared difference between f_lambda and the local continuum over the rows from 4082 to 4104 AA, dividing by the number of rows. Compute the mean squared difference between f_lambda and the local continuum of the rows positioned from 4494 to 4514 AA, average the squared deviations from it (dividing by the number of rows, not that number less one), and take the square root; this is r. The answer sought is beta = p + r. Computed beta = 15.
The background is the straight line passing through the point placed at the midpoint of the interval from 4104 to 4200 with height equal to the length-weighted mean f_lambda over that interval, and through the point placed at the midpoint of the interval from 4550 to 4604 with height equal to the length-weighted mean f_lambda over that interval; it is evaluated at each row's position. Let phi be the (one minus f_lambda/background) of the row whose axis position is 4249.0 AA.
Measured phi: 0.14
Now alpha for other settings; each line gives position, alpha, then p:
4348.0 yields -5.9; 220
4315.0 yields -5.7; 198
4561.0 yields -6.3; 337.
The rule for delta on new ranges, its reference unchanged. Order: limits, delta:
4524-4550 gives 4531.0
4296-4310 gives 4297.0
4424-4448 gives 4432.0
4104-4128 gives 4105.0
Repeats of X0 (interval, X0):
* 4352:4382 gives 4354.0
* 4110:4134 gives 4117.0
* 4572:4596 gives 4573.0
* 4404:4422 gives 4408.0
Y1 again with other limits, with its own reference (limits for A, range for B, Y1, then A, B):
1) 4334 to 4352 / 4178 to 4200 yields 156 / 4339.0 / 4183.0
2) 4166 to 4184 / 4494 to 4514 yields 315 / 4183.0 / 4498.0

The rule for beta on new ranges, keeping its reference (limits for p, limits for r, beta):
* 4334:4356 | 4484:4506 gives 11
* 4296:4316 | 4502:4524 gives 30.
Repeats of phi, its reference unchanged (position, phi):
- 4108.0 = 0.07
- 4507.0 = -0.12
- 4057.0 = -0.16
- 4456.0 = 0.10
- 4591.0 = -0.06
